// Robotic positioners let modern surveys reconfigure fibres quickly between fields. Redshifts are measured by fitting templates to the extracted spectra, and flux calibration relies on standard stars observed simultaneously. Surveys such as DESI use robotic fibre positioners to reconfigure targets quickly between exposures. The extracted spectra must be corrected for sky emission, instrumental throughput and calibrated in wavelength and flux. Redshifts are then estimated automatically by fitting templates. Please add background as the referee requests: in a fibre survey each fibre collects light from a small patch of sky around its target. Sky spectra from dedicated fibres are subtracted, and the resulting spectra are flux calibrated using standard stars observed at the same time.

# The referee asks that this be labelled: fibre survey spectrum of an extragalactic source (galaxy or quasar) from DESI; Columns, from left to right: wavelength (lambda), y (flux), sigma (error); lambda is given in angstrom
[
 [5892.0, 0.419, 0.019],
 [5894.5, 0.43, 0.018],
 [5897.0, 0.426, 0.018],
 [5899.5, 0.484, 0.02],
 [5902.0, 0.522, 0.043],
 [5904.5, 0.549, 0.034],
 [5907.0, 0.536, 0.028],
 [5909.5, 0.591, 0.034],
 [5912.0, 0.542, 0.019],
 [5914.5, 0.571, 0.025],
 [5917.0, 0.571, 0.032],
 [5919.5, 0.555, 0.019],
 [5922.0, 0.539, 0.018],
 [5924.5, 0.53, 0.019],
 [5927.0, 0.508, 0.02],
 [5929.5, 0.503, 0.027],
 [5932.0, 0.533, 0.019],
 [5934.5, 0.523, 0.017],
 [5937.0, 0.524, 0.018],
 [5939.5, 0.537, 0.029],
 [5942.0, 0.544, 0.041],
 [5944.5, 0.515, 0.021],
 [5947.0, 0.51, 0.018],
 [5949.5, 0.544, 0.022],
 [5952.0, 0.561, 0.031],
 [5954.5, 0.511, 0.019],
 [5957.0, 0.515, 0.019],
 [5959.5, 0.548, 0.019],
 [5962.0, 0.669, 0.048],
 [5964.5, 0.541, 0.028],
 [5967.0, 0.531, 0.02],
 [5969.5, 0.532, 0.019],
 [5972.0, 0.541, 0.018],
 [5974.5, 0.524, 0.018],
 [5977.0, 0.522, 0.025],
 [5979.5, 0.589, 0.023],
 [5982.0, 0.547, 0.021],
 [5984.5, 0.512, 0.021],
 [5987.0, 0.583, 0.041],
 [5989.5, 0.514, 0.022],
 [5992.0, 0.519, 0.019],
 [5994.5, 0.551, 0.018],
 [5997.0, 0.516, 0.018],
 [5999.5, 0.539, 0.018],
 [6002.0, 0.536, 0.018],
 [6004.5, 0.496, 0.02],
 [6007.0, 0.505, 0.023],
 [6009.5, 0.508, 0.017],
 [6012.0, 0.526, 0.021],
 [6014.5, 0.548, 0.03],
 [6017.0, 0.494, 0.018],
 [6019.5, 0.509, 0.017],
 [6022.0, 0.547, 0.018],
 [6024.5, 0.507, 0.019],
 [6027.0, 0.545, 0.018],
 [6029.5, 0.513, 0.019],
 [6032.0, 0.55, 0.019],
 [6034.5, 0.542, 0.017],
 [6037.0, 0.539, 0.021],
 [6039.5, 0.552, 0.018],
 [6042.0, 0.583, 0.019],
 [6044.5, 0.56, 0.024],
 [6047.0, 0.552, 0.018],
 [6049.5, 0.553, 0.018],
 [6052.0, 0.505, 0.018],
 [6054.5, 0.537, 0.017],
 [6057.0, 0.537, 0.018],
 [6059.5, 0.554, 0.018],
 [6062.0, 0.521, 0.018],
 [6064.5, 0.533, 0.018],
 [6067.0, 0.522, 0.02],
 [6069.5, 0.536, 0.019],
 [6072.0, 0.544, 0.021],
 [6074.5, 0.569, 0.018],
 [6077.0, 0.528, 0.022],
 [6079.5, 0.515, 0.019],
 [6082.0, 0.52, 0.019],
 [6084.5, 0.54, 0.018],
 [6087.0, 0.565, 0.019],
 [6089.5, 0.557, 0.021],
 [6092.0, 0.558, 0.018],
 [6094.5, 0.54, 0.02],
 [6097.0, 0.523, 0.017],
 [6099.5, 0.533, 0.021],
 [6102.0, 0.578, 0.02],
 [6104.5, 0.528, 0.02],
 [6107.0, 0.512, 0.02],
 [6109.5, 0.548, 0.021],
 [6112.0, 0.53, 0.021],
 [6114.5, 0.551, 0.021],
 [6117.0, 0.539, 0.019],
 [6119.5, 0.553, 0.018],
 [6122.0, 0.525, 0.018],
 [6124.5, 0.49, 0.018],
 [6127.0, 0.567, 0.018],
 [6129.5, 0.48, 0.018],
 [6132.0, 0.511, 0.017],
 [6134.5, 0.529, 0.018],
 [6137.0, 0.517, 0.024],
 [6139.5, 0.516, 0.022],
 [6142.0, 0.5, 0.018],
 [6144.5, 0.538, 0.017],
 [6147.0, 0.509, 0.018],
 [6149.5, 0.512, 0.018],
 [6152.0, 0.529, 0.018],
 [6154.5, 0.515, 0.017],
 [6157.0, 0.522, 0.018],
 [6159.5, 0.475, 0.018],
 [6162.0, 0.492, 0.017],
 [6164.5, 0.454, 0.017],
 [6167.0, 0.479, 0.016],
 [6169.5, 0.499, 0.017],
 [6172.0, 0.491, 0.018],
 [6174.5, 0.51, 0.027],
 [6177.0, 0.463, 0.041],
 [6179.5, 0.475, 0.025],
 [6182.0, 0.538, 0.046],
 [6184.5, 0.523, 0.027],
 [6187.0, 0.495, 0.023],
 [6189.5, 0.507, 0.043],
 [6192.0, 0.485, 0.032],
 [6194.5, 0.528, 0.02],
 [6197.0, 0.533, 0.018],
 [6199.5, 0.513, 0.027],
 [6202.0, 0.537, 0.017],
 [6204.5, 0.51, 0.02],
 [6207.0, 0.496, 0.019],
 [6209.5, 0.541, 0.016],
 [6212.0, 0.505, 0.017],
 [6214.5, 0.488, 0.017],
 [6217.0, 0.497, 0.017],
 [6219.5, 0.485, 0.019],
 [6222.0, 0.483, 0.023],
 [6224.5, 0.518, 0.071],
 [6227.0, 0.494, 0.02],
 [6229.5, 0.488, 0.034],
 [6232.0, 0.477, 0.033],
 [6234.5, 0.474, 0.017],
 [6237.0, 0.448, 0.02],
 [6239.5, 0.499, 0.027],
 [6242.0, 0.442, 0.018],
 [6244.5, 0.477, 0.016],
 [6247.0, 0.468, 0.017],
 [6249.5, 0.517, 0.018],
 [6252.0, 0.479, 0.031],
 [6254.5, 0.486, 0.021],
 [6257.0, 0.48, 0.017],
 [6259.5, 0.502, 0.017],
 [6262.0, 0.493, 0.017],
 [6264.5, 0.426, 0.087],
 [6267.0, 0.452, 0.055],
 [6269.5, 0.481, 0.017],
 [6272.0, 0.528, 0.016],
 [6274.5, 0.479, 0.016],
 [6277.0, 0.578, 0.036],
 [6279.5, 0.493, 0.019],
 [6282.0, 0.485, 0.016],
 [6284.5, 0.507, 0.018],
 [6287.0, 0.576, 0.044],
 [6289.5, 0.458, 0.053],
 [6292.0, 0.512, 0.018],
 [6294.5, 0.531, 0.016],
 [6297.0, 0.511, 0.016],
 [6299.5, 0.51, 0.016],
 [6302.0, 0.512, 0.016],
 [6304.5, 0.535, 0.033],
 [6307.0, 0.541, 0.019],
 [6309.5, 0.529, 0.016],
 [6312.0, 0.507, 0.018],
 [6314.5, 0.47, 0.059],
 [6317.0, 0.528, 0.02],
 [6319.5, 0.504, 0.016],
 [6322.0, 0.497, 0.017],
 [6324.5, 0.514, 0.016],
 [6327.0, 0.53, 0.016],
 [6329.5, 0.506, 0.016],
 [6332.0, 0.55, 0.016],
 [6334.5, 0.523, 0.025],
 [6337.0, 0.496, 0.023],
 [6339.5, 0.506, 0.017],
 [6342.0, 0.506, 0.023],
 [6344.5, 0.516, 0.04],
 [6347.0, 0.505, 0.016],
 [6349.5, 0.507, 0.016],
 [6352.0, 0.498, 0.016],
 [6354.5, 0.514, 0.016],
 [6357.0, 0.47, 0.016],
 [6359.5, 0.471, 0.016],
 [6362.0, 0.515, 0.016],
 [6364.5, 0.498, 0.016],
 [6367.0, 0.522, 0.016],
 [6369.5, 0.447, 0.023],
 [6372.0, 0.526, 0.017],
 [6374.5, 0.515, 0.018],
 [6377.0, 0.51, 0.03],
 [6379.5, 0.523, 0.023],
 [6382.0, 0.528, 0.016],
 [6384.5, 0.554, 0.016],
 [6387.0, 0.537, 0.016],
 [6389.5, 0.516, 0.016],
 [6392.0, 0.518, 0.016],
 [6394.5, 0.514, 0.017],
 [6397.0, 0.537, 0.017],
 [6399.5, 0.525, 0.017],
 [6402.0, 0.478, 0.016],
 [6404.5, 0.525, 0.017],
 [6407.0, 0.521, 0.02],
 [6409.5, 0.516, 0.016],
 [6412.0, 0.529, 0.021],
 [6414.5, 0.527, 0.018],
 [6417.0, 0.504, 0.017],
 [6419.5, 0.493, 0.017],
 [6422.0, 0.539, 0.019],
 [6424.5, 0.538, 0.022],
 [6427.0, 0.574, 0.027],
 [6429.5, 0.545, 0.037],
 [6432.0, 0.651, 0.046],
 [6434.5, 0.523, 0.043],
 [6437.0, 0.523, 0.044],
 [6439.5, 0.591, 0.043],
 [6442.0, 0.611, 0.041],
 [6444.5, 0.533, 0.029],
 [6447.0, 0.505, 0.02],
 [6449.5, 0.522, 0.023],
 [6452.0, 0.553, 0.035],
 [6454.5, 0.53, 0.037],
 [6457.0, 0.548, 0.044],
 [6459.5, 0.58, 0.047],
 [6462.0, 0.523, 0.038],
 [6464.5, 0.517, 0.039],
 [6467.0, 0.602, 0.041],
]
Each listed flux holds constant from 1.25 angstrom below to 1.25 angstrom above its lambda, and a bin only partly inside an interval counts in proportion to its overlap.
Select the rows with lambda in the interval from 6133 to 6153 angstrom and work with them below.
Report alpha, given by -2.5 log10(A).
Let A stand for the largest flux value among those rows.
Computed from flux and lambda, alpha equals 0.67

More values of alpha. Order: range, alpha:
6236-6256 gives 0.72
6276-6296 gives 0.60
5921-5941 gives 0.67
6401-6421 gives 0.69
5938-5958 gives 0.63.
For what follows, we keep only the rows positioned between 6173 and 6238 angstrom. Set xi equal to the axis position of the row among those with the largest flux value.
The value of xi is 6209.5 angstrom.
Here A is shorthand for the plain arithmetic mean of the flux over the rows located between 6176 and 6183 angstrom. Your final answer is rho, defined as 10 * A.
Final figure 4.92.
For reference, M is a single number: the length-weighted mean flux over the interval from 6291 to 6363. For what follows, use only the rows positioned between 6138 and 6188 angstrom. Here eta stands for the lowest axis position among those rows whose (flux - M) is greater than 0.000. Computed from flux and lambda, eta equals 6139.5 angstrom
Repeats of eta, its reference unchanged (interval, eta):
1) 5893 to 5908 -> 5902.0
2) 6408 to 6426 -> 6409.5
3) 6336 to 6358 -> 6344.5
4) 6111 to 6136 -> 6112.0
